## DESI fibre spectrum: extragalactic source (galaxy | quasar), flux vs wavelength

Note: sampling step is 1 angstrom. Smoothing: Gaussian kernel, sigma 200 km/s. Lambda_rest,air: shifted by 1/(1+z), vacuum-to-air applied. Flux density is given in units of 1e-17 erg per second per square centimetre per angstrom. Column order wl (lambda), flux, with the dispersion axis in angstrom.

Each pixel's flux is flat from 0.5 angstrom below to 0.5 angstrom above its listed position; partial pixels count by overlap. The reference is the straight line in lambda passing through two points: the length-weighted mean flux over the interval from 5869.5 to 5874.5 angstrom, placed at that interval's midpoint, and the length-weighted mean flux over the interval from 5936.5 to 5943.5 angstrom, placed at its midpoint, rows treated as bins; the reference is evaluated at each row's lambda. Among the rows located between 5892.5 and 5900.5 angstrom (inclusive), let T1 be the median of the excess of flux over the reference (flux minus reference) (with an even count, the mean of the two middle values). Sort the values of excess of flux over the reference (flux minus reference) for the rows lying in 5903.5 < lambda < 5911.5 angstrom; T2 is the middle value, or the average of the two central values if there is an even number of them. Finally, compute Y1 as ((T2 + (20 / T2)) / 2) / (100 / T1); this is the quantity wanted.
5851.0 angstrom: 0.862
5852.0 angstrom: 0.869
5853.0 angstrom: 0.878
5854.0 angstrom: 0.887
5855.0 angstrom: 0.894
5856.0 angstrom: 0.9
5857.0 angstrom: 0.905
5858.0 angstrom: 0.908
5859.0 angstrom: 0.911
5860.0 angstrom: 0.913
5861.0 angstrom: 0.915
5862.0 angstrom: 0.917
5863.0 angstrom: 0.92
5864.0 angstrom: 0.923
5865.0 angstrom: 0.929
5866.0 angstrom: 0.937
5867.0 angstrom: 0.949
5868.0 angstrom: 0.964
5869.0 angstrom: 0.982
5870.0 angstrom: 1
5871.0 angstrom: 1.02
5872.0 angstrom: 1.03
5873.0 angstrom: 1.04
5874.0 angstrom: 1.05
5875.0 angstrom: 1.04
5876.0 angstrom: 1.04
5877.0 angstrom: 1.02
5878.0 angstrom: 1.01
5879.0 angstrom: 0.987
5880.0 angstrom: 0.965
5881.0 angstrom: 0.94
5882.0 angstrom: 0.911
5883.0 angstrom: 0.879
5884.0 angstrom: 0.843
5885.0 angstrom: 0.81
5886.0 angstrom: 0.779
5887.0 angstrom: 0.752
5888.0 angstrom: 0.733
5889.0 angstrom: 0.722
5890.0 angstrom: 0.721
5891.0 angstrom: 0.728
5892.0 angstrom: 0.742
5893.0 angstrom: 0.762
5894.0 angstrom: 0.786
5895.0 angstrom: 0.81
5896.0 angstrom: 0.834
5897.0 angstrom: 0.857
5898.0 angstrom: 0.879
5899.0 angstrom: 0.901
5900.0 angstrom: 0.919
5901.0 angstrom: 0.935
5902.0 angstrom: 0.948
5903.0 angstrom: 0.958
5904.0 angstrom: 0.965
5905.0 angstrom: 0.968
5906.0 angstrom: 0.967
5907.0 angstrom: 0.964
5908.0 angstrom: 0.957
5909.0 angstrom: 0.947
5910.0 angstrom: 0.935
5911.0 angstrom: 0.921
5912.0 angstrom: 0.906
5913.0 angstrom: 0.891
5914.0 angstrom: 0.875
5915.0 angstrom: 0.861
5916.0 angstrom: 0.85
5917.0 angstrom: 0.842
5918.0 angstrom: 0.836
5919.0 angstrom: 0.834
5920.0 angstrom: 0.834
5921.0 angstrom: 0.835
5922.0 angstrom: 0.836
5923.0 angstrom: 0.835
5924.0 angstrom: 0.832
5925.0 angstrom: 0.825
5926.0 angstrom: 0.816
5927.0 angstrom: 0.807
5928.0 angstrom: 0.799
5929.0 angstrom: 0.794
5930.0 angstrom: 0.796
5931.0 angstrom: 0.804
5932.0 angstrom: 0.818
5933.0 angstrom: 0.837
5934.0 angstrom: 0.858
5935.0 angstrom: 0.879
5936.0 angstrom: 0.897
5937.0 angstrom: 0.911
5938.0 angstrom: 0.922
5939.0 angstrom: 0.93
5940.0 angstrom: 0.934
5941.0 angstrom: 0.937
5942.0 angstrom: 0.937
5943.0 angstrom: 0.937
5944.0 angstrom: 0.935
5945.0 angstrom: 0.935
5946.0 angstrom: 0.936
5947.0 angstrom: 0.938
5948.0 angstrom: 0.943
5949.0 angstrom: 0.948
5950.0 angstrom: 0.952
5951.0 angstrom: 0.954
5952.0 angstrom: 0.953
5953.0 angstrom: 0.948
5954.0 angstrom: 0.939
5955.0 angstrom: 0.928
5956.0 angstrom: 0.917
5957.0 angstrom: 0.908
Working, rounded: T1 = -0.15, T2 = -0.018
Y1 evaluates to 0.82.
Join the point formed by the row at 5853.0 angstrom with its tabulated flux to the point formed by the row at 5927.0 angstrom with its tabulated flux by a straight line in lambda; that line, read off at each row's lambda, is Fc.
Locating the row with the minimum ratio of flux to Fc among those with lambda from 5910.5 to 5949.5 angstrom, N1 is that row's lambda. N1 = 5929.0 angstrom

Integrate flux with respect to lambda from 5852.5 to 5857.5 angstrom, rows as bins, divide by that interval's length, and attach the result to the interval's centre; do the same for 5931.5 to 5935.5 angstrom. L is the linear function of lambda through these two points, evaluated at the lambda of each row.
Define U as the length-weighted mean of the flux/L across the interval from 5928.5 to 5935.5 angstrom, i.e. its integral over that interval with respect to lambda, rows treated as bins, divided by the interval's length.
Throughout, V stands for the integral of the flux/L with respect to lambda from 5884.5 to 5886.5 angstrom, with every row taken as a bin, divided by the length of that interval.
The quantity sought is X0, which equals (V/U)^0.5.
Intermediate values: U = 0.97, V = 0.91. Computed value 0.965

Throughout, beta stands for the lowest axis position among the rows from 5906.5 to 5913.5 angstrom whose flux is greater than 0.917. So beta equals 5907.0 angstrom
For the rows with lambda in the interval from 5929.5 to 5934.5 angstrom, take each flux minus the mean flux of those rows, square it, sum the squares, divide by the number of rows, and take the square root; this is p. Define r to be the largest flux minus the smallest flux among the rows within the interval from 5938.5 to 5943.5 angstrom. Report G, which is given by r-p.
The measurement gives -0.02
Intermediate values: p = 0.023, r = 0.007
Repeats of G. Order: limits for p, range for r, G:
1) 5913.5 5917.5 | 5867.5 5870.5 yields 0.02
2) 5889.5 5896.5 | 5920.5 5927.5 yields -0.01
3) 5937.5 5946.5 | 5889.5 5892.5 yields 0.02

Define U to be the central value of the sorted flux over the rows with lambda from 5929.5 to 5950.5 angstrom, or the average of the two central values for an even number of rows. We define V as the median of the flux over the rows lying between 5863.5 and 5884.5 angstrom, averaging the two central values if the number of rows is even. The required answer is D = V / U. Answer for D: 1.05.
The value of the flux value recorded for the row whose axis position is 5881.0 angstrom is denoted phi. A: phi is 0.94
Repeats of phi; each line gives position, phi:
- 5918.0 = 0.836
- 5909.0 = 0.947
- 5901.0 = 0.935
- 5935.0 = 0.879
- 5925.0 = 0.825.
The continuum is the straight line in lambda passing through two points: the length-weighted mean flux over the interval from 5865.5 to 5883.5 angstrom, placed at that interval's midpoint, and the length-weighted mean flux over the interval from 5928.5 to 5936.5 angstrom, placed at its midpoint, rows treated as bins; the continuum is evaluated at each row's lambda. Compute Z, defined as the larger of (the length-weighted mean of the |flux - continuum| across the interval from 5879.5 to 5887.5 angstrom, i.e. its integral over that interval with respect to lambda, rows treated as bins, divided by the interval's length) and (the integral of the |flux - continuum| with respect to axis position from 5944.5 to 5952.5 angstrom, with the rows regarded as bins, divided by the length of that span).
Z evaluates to 0.15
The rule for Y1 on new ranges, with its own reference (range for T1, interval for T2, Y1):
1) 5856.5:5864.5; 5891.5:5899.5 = 0.08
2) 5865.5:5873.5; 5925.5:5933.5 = 0.03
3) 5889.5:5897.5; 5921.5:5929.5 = 0.17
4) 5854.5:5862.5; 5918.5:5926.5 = 0.11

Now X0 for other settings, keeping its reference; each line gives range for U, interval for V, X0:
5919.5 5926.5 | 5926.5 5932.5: 0.985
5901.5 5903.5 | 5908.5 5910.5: 0.996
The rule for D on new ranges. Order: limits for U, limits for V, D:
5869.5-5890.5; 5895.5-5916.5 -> 0.95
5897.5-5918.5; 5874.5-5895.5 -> 0.88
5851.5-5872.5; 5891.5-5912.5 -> 1.00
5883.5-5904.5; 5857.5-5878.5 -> 1.19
